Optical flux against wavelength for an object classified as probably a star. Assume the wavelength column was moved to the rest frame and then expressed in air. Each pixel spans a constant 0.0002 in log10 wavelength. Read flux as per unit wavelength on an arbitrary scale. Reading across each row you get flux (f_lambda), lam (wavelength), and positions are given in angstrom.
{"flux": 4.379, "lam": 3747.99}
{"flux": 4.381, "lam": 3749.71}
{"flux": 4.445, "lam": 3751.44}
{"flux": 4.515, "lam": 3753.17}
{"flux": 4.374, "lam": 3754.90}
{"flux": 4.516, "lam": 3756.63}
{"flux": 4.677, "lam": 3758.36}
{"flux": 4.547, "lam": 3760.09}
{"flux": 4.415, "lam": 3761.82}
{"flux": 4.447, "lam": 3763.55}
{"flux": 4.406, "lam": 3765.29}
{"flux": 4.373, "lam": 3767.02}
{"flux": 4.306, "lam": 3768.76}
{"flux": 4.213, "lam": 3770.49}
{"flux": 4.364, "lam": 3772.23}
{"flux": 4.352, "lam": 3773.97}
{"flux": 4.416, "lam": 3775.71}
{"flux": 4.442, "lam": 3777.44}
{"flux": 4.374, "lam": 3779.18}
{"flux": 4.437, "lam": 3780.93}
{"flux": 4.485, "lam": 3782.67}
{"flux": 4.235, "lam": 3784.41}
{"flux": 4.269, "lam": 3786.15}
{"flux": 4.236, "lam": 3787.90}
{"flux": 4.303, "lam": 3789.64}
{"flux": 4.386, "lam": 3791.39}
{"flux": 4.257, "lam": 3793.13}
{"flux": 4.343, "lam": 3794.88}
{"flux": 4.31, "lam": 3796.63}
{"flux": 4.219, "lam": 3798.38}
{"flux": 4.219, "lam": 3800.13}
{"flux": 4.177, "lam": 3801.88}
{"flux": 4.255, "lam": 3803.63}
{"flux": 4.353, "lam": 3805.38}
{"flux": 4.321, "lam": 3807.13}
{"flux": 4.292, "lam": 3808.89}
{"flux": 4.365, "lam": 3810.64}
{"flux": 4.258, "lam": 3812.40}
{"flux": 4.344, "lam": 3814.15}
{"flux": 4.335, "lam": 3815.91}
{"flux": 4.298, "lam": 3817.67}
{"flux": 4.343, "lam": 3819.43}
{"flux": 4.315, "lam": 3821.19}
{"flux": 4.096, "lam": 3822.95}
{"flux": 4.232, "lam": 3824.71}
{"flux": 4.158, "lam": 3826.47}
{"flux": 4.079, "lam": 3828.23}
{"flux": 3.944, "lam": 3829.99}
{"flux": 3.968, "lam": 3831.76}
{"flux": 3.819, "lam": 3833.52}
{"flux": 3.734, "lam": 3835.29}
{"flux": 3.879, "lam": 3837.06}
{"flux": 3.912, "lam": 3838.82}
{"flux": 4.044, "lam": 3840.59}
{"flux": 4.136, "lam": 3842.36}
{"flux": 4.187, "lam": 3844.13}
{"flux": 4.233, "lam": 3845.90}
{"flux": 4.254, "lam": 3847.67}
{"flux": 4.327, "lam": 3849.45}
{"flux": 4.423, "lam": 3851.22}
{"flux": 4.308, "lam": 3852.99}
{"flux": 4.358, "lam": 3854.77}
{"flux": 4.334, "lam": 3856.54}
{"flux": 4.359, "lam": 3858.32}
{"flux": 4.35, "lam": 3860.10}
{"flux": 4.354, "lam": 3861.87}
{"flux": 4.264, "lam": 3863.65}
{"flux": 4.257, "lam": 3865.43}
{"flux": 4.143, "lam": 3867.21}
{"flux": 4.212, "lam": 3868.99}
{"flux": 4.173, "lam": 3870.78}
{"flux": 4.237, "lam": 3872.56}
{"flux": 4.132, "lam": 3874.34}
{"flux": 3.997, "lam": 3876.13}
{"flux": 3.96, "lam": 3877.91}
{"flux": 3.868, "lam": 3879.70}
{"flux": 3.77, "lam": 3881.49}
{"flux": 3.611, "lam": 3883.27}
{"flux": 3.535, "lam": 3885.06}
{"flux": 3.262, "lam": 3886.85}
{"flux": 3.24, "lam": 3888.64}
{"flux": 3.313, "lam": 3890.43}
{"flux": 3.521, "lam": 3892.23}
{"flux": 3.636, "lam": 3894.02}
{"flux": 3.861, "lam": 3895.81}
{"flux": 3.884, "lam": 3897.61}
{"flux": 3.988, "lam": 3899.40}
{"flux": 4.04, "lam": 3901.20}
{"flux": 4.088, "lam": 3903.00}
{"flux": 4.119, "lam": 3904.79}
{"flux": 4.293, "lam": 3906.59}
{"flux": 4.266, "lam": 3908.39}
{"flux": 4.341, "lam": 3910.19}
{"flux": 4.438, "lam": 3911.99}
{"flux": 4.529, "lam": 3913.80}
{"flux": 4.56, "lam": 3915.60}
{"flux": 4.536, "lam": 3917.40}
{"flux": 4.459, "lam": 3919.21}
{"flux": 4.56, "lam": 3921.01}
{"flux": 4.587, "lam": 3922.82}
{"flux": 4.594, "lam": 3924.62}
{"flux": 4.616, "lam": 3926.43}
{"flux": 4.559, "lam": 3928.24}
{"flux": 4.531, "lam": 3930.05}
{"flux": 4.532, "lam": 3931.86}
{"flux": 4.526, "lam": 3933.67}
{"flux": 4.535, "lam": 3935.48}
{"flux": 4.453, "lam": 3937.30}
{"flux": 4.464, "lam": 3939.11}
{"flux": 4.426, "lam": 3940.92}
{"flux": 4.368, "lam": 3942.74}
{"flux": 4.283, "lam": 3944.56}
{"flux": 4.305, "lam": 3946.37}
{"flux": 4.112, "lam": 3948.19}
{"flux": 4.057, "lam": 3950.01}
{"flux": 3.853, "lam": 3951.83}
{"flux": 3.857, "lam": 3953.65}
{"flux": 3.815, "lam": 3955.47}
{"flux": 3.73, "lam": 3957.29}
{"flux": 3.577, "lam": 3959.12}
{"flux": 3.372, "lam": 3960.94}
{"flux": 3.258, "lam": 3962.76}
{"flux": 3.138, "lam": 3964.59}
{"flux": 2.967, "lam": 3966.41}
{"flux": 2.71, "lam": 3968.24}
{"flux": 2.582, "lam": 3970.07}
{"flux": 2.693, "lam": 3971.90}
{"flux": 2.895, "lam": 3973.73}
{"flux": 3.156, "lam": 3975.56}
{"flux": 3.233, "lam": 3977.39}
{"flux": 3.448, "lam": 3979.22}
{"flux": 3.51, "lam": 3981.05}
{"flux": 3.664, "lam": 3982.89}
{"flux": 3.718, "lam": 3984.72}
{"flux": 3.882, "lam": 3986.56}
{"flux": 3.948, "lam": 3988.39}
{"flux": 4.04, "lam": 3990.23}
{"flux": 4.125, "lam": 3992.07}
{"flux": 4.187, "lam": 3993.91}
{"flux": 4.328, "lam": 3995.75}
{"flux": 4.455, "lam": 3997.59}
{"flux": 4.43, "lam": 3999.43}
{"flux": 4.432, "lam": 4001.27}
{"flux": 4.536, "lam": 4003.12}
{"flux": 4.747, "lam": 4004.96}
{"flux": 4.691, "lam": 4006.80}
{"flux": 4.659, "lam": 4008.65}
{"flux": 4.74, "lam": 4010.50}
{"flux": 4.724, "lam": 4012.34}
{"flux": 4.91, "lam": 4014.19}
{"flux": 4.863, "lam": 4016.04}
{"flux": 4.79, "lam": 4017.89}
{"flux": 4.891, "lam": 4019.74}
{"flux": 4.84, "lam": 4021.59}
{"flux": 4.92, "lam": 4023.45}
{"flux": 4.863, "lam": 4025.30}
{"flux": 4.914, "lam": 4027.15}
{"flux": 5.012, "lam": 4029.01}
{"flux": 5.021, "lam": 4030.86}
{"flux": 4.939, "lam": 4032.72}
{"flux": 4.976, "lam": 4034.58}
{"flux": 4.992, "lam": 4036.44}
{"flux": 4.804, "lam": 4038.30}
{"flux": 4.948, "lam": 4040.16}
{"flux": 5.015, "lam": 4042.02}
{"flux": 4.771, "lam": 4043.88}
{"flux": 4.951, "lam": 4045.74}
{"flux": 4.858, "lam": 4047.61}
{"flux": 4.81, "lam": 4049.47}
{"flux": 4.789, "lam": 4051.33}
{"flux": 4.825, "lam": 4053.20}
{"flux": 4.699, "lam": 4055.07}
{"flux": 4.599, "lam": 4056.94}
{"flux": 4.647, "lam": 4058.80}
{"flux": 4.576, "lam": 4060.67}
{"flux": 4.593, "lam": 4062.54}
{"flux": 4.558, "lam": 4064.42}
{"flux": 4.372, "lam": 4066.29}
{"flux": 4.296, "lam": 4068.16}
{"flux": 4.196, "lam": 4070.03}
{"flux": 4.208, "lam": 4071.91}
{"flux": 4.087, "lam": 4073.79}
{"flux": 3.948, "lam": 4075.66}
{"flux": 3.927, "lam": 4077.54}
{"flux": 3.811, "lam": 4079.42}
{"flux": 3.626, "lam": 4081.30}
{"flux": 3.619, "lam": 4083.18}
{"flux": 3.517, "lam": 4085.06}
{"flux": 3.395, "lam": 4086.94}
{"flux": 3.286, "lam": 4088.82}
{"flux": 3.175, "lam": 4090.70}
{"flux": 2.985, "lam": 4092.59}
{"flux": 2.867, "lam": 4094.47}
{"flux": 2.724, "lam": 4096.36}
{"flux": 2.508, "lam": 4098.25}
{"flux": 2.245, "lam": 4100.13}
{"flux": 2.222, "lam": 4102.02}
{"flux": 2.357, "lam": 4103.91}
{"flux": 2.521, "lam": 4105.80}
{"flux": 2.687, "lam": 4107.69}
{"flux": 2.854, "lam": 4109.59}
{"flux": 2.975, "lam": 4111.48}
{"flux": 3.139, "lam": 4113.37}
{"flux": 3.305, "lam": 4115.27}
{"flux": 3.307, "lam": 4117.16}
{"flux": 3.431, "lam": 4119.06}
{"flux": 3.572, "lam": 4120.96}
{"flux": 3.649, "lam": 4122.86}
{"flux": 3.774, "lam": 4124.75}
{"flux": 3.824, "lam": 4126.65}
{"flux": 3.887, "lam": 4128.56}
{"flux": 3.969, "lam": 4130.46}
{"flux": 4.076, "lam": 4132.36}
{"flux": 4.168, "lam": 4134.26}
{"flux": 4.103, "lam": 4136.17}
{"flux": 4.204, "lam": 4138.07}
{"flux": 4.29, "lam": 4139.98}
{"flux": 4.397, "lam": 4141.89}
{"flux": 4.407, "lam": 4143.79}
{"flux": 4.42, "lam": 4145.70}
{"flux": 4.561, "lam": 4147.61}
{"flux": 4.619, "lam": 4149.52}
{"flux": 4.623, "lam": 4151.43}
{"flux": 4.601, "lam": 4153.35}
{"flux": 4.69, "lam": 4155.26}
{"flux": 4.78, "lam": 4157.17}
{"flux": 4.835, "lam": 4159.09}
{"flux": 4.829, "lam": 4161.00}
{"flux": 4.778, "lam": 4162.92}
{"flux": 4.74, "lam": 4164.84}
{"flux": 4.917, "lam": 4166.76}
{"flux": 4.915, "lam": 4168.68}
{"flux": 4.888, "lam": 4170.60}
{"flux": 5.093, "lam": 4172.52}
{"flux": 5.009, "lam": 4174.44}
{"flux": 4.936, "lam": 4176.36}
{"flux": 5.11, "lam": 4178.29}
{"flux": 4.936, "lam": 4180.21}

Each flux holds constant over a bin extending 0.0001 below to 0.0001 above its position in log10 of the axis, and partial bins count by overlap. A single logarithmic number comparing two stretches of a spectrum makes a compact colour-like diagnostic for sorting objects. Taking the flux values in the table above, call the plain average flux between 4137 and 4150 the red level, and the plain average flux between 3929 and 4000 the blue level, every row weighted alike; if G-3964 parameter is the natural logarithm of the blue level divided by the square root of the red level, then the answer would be 0.60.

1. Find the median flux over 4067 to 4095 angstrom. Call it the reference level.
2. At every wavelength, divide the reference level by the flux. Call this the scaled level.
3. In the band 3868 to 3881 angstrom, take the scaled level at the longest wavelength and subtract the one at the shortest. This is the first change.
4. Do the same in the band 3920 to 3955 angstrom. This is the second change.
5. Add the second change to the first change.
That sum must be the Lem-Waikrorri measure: 0.22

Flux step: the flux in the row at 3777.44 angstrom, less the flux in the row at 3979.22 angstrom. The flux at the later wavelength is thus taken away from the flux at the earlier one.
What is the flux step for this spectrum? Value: 1.0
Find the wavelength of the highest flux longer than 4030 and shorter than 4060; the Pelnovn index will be 4030.86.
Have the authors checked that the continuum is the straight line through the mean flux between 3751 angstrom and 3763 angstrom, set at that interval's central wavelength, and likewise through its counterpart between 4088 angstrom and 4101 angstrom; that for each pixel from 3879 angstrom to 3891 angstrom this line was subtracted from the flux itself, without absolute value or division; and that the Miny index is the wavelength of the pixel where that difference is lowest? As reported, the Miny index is 3888.64 angstrom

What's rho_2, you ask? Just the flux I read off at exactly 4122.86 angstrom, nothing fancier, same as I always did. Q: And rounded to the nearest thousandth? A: 3.649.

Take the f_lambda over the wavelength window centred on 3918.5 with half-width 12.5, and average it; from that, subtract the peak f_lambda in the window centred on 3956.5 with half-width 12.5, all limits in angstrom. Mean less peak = 0.19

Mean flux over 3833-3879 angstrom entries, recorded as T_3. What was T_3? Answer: 4.17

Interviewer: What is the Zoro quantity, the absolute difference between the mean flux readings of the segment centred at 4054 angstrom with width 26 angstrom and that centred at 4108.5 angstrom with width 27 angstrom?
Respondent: 1.87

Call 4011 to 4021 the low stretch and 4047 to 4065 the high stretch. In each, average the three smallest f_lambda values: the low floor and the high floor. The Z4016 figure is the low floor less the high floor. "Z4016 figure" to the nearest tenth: 0.2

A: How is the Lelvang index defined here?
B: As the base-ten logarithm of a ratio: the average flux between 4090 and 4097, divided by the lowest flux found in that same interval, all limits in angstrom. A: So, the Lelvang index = 0.033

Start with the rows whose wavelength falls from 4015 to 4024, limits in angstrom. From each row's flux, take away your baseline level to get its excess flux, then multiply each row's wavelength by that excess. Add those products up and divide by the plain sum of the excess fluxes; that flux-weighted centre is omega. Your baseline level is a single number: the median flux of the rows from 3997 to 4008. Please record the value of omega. 4019.9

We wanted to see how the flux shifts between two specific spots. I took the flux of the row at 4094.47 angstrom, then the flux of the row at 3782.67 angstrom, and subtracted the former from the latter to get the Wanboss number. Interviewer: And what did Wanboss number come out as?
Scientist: 1.6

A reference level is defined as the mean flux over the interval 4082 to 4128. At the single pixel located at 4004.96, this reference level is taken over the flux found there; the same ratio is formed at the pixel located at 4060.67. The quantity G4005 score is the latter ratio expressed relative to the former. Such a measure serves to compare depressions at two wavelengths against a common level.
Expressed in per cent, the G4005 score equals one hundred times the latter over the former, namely 104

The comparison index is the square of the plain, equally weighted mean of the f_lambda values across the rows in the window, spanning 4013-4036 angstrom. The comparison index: 24.1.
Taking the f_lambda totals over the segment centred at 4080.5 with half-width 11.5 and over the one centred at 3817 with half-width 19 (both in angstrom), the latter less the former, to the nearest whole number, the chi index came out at 47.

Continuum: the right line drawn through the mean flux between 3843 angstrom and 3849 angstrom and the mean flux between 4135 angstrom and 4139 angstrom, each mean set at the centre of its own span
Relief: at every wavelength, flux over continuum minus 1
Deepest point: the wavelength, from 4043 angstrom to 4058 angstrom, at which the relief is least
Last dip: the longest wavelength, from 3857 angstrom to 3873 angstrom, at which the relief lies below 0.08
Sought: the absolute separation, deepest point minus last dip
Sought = 184.4 angstrom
